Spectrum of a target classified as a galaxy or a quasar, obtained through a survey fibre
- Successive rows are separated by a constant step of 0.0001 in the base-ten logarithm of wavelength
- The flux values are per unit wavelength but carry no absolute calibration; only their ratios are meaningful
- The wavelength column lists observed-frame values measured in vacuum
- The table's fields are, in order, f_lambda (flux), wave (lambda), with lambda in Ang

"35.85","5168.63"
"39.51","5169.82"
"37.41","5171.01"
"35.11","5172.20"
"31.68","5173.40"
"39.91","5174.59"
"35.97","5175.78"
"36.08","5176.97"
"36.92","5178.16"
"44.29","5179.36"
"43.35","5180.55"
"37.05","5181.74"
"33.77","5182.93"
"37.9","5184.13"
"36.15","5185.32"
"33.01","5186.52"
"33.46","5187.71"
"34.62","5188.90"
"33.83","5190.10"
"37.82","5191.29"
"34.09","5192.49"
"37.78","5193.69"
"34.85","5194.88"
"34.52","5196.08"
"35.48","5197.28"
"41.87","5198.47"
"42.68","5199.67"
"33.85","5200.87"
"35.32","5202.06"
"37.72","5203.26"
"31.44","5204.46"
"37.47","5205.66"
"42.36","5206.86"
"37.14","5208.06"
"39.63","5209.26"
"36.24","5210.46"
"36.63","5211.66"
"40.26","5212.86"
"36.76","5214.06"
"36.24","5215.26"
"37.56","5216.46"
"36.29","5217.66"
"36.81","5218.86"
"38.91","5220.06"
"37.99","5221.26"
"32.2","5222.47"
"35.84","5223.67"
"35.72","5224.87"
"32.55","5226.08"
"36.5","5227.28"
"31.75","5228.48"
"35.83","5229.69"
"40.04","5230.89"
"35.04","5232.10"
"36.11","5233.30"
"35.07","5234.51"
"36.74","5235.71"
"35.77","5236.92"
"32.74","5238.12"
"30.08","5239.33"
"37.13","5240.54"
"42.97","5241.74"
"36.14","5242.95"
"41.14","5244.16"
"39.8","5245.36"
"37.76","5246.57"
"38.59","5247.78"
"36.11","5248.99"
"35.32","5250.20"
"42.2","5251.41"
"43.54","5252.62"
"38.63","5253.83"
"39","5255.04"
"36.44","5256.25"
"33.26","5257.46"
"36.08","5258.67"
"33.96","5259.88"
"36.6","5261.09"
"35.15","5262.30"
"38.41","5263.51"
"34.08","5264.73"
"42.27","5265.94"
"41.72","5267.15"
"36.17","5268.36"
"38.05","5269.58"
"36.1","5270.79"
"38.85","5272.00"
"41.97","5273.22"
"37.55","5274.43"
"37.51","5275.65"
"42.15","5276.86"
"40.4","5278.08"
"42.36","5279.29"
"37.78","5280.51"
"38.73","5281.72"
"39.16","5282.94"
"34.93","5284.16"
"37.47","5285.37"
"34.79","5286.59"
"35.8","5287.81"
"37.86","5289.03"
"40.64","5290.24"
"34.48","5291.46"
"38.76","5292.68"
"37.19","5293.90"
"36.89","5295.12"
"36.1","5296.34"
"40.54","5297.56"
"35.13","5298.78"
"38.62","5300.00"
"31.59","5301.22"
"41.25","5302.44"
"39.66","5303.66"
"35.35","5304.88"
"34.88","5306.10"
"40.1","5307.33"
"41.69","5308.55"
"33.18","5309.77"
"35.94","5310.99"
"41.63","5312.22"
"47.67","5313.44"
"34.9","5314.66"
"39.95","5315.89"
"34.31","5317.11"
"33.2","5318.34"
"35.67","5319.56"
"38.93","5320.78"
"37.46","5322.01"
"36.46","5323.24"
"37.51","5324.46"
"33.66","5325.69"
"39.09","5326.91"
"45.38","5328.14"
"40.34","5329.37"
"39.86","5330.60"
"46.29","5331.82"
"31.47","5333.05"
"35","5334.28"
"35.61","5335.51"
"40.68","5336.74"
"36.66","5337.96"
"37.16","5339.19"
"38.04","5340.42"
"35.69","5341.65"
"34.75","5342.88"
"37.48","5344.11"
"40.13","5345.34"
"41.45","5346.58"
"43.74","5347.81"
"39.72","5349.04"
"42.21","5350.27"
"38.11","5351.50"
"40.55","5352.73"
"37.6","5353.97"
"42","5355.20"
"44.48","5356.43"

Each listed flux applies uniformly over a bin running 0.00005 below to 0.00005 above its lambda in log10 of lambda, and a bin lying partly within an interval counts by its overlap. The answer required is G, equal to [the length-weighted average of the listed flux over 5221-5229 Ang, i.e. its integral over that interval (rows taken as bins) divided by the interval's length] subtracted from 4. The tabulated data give -30.5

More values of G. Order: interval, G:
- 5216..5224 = -32.5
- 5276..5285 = -35.3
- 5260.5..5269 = -33.8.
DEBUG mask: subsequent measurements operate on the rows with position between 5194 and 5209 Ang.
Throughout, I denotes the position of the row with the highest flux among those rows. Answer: 5199.67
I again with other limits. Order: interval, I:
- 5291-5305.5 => 5302.44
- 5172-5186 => 5179.36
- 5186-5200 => 5199.67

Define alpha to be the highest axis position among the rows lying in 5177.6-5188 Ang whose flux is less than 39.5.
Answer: 5187.71 Ang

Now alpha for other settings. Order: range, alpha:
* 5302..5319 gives 5318.34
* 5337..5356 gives 5353.97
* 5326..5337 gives 5335.51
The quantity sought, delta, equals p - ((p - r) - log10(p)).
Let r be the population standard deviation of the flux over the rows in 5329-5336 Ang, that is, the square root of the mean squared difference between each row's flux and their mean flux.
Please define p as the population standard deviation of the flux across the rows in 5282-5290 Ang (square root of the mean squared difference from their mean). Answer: 4.9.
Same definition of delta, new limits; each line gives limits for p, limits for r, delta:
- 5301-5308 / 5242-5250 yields 2.4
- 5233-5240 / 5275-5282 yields 2.3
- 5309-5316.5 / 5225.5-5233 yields 3.4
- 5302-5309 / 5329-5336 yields 5.2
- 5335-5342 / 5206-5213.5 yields 2.5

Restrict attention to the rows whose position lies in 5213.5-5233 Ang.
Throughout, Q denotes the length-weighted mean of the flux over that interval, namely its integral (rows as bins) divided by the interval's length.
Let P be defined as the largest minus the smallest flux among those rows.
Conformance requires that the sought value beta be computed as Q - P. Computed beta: 28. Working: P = 8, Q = 36.0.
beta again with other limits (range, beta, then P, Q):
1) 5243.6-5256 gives 31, 8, 39.1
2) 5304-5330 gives 23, 14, 38.0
